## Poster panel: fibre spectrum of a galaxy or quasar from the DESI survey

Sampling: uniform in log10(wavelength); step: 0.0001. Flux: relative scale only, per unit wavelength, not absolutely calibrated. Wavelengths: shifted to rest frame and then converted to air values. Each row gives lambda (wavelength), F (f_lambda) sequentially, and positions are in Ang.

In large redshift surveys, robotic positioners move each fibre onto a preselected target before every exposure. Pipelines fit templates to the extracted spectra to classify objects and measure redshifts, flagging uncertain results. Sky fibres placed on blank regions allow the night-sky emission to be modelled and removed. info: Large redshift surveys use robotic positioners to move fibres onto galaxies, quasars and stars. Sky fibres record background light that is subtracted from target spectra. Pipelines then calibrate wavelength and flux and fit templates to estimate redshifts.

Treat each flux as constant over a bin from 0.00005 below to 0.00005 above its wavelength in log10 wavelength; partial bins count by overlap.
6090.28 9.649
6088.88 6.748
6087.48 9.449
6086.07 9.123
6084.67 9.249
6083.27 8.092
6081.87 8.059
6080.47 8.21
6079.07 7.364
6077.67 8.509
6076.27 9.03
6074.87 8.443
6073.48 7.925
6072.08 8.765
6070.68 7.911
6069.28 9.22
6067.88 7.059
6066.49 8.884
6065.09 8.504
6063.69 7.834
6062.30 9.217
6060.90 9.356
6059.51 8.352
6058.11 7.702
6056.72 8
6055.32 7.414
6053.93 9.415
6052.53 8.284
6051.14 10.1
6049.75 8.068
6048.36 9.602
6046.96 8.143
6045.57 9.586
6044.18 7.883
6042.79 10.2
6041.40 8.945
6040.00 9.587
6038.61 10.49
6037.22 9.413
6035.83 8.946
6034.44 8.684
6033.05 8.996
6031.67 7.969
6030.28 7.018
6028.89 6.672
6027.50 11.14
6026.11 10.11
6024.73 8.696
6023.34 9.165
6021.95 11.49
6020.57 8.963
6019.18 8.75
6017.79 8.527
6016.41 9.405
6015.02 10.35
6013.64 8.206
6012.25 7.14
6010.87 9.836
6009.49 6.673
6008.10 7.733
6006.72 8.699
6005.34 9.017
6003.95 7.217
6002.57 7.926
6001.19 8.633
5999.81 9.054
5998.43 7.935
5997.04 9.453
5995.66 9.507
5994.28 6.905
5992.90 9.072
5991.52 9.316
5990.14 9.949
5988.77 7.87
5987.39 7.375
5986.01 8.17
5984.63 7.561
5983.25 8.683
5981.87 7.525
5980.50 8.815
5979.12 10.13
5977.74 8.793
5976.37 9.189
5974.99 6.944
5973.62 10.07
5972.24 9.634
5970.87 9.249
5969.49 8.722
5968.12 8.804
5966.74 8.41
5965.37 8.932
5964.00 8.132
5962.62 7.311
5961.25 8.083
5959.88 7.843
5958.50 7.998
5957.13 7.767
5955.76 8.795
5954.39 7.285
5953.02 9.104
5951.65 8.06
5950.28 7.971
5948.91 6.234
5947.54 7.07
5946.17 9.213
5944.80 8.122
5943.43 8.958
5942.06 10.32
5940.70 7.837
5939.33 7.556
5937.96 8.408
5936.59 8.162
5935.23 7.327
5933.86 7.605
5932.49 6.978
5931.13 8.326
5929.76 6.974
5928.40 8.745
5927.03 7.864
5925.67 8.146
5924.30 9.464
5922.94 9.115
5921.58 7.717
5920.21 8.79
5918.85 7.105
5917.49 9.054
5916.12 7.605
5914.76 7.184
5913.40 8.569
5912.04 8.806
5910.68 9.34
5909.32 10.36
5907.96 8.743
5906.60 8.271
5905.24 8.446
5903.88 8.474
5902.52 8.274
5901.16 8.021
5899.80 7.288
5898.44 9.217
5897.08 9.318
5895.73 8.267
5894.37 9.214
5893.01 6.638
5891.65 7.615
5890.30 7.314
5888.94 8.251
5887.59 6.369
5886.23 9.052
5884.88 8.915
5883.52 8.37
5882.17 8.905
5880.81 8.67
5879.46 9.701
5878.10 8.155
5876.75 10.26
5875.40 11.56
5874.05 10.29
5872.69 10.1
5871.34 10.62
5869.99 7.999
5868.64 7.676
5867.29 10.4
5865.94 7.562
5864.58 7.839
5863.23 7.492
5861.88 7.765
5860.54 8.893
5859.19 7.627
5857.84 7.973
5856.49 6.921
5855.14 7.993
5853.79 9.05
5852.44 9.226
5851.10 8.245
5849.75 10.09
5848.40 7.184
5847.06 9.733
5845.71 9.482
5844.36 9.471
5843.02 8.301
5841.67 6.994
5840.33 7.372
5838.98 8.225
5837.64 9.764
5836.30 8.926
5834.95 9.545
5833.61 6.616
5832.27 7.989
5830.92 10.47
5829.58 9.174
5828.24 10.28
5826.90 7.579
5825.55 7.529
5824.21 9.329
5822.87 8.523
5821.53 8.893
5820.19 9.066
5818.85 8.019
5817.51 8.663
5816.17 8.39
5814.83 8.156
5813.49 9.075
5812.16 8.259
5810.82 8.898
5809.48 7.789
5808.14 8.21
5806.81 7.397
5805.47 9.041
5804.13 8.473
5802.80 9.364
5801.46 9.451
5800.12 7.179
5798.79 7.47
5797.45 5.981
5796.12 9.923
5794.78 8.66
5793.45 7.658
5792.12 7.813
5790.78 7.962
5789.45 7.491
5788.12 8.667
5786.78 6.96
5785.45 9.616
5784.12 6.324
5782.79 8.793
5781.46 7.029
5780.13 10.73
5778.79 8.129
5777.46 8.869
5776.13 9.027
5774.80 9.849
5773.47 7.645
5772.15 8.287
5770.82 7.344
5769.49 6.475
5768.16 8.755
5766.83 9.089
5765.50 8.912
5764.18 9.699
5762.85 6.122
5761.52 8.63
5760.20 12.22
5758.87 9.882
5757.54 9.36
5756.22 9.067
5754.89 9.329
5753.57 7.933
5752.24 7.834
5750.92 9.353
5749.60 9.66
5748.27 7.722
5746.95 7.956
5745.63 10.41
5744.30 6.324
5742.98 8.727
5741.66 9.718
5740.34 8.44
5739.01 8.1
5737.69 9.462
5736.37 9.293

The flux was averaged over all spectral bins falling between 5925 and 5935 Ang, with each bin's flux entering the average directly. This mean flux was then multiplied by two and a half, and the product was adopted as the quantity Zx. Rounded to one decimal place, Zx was 19.5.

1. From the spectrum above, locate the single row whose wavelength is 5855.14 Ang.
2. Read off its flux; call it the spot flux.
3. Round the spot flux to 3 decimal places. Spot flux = 7.993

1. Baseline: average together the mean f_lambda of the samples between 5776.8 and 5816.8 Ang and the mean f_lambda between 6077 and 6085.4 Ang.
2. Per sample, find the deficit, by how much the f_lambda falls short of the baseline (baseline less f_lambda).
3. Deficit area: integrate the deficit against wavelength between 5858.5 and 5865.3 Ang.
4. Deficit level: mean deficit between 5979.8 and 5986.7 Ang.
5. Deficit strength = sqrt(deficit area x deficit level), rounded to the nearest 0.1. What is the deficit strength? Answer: 0.5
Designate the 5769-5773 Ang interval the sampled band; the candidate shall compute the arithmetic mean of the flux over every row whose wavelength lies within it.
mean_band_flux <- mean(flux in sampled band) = 7.4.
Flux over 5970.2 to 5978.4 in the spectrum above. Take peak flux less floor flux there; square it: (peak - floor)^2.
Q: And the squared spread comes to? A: 9.8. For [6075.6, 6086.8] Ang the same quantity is 3.6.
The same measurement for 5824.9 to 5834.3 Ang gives 14.9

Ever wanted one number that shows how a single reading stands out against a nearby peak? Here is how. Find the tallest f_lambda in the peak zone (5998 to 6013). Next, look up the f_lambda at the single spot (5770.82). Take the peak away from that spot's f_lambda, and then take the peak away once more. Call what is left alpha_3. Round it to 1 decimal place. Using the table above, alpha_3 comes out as -12.3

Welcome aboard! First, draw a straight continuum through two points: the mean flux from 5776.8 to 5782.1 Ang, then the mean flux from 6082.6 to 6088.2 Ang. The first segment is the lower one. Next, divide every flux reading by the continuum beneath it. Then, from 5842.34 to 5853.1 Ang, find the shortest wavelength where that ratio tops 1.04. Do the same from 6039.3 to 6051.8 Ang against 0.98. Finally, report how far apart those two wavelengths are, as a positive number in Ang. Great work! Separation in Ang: 195.6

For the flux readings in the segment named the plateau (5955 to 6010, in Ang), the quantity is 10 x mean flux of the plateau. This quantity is 84.5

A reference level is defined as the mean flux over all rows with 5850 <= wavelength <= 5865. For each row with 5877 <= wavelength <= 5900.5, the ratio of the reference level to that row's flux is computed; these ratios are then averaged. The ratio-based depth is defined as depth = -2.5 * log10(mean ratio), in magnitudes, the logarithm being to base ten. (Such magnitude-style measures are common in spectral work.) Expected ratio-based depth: 0.01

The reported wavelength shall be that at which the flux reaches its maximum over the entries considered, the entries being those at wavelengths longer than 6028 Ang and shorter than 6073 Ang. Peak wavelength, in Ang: 6038.61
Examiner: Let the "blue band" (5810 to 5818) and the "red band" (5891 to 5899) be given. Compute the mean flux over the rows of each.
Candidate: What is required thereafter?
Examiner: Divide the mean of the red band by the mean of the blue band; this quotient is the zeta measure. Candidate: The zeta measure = 0.98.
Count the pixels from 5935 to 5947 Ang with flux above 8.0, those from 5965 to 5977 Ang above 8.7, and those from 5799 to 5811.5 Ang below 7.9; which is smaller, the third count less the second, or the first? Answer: -4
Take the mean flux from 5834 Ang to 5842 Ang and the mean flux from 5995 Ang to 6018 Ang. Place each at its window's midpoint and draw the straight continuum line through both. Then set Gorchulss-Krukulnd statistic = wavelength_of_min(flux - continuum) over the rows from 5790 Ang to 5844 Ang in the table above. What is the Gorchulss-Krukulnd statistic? 5797.45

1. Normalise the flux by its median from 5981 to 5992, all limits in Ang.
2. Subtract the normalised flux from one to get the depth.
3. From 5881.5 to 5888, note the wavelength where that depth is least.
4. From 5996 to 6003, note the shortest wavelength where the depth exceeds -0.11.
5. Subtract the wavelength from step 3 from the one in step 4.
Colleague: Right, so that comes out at 112.2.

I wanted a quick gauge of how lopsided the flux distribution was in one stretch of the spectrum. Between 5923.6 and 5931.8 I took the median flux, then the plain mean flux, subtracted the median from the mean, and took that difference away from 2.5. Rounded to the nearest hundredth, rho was 2.48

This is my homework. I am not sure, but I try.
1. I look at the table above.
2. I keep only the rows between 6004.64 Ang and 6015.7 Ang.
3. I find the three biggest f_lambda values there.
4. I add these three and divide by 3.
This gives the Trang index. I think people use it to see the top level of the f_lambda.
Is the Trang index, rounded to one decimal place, 9.7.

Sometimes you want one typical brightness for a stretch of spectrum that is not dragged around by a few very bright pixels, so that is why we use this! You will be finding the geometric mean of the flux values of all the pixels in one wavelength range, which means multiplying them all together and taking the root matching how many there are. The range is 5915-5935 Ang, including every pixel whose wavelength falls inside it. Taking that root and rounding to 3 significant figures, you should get 8.07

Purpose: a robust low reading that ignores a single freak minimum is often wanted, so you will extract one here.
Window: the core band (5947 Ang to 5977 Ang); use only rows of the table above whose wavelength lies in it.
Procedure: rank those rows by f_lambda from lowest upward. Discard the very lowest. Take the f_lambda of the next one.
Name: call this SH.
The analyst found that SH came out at 6.944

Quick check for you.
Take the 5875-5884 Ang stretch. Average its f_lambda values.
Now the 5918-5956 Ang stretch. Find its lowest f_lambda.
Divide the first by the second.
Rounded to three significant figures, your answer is 1.50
